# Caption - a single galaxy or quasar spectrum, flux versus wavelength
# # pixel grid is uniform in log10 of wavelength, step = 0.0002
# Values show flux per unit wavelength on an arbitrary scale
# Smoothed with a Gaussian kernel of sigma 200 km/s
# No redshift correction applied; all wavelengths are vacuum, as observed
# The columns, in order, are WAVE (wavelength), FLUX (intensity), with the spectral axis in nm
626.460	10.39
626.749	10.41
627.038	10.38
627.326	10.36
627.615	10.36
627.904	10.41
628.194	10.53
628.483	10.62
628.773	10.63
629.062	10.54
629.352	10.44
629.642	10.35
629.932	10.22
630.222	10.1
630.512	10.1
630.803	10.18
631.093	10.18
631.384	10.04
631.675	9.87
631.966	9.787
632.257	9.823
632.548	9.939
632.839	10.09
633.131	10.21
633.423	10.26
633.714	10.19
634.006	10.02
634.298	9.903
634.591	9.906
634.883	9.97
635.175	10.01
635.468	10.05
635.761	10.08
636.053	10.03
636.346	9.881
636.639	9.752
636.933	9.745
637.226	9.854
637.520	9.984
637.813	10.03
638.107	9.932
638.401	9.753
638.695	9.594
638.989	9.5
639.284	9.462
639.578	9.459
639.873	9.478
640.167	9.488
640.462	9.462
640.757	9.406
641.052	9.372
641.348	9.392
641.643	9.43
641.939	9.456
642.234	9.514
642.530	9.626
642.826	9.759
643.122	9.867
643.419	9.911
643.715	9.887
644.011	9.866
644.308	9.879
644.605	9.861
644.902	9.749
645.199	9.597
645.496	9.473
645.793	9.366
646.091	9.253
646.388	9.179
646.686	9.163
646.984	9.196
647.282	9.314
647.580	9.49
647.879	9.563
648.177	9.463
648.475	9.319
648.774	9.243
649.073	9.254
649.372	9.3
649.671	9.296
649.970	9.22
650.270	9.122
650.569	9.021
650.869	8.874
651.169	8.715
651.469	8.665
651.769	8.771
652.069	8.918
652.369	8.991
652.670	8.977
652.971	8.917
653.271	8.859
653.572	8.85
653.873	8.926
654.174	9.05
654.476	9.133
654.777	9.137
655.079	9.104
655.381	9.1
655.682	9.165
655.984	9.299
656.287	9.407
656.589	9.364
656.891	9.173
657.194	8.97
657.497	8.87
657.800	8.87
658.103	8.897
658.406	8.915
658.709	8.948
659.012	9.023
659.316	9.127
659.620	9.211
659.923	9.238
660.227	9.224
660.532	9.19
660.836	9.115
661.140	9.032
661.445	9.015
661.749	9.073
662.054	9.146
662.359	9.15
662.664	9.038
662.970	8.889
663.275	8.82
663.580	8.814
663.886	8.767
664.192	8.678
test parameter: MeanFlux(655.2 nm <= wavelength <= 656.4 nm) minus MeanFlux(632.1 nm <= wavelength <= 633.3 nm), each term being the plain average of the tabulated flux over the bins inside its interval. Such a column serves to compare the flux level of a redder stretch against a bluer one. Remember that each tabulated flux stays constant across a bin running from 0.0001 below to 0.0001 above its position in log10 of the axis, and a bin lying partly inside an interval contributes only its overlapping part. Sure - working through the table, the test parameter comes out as -0.8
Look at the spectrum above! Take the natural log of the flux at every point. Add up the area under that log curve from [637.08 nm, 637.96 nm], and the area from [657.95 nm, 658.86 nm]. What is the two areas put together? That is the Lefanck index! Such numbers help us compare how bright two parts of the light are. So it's 4.015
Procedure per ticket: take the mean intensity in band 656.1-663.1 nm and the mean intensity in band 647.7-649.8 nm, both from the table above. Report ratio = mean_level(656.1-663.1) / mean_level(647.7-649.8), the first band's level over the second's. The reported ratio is 0.97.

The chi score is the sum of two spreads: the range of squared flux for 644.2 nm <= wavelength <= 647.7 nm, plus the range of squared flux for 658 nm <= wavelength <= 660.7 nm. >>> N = 20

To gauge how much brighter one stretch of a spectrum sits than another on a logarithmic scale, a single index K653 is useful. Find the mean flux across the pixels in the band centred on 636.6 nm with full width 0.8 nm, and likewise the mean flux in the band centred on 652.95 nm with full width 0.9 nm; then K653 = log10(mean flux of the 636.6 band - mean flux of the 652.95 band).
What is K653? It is -0.06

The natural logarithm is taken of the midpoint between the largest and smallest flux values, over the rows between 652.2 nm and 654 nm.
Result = 2.19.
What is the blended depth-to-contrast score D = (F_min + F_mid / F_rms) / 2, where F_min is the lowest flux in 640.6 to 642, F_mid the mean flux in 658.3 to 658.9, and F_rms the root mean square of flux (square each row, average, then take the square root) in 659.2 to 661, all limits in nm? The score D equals 5.2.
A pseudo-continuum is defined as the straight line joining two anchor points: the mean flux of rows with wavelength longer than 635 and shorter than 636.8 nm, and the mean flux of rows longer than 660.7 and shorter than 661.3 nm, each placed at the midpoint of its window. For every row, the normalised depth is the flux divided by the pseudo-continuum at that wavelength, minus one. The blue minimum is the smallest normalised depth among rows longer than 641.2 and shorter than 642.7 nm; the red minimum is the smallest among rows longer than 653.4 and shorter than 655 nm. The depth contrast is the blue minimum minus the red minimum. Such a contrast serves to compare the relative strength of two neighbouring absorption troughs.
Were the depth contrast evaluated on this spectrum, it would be 0.01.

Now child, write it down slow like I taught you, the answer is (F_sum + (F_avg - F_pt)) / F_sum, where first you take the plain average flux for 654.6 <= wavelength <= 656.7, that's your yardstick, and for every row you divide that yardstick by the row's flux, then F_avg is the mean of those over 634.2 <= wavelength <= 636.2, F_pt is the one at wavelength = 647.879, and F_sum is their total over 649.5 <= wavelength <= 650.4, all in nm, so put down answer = 0.986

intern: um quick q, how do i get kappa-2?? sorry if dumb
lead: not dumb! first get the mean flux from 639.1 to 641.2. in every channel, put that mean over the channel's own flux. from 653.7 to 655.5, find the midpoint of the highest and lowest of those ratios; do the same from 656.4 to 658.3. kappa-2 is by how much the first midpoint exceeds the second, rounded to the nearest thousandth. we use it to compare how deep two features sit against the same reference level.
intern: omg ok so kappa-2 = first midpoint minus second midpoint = 0.009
